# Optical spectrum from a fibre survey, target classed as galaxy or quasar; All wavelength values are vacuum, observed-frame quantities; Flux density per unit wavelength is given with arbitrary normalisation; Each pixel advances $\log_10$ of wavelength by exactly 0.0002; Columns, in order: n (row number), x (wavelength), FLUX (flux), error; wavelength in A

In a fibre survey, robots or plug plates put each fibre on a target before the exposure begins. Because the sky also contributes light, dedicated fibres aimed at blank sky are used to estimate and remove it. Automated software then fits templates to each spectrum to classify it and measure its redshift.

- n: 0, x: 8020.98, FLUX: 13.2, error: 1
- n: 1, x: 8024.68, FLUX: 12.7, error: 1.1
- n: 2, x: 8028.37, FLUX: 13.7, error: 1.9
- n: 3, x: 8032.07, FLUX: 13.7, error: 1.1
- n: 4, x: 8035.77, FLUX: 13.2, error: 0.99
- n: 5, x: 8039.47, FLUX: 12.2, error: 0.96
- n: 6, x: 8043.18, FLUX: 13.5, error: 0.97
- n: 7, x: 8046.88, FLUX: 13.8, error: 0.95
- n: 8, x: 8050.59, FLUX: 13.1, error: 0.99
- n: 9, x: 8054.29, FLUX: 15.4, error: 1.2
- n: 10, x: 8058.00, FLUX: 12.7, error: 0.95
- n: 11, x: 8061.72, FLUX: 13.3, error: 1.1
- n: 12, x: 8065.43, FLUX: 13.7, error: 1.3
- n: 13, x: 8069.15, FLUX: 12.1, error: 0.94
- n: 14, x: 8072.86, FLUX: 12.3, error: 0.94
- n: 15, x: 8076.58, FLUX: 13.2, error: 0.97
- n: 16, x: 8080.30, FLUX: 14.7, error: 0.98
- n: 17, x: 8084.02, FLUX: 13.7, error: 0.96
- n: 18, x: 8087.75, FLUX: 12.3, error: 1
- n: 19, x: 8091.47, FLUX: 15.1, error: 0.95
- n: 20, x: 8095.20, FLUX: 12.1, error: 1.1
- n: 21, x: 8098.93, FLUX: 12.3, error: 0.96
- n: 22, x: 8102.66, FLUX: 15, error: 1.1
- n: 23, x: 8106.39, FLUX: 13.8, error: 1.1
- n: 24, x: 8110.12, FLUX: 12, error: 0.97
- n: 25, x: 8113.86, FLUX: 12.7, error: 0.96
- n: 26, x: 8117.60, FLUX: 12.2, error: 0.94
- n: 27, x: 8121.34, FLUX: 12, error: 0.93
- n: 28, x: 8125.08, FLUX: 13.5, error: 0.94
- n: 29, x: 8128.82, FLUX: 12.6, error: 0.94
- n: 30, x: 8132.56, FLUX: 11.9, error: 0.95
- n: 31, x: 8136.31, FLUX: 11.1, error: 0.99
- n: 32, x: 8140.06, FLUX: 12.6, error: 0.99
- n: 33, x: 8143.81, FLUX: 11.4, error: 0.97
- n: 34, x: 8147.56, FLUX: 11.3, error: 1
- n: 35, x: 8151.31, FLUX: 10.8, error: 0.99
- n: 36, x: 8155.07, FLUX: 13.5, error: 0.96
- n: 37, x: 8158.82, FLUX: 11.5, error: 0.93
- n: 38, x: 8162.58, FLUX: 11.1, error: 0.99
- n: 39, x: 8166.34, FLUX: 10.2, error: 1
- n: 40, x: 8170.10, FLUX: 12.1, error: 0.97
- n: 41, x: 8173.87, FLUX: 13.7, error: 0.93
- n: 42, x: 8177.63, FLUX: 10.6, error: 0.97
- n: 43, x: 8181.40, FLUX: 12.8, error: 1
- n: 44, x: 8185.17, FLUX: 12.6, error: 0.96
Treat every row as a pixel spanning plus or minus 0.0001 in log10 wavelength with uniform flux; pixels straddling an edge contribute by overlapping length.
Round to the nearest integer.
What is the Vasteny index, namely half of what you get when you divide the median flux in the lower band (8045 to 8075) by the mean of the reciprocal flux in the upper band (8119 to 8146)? 80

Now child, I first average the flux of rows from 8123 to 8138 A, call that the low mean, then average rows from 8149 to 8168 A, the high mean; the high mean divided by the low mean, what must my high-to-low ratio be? 0.93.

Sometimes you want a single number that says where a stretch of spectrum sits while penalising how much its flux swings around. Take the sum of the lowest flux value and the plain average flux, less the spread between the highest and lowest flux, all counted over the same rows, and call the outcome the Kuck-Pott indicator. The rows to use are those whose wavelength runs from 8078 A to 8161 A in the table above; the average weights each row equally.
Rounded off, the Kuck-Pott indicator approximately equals 19.1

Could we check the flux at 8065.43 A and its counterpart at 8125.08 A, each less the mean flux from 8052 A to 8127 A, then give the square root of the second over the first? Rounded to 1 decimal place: 0.8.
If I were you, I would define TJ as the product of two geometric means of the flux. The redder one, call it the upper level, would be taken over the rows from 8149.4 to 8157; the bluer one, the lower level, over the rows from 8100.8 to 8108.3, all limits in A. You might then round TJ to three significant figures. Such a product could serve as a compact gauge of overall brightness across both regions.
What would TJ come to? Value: 174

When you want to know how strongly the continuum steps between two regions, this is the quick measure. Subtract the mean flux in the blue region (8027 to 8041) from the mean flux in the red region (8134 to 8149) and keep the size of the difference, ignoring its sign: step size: 1.6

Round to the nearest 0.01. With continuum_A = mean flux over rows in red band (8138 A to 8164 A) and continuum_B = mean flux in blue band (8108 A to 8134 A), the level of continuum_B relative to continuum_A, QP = 1.06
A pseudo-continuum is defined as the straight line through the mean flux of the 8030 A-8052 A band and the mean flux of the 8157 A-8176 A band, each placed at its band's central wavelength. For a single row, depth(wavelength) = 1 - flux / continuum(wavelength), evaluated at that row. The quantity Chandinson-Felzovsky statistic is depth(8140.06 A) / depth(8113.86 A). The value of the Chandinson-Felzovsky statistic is 2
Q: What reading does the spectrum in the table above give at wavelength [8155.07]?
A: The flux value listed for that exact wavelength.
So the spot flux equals 13.5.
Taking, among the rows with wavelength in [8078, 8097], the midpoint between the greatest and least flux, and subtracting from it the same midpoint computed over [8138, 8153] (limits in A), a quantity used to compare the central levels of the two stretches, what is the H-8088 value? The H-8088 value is 1.9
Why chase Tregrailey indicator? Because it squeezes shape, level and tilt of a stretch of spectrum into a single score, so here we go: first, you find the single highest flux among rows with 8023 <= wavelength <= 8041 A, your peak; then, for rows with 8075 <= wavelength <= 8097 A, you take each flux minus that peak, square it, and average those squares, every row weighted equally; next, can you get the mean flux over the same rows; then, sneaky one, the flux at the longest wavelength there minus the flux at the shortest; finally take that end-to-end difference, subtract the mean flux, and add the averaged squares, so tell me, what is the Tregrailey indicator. -13.3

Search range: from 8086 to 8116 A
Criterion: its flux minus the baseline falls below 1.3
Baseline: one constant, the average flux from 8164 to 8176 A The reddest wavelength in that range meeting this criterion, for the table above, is 8113.86 A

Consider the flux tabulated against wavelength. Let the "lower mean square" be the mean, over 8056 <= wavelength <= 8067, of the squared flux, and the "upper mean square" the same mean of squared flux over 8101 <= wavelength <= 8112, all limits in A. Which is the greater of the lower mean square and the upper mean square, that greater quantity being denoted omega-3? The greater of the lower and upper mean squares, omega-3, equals 186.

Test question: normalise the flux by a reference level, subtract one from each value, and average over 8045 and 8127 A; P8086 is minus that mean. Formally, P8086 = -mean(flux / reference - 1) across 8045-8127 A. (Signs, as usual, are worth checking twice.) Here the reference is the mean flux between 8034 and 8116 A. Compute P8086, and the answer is 0.004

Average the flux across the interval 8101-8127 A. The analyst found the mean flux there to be 13.0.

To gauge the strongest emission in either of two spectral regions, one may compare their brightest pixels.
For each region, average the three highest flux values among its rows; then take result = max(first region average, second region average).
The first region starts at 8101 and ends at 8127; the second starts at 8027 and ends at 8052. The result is 14.10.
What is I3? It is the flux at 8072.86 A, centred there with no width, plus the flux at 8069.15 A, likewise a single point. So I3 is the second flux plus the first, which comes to 24.4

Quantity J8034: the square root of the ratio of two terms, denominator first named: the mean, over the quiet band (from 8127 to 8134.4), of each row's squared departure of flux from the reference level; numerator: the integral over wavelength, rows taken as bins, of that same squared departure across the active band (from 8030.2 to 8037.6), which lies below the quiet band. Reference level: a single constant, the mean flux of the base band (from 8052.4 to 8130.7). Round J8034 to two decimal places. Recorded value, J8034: 1.02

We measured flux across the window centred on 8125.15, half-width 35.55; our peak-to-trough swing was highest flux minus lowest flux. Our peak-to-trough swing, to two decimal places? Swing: 4.30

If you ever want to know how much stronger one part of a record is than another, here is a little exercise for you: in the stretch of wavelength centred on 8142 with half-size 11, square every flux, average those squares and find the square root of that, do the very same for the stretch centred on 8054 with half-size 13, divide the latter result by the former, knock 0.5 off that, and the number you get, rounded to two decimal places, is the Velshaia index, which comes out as 0.69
